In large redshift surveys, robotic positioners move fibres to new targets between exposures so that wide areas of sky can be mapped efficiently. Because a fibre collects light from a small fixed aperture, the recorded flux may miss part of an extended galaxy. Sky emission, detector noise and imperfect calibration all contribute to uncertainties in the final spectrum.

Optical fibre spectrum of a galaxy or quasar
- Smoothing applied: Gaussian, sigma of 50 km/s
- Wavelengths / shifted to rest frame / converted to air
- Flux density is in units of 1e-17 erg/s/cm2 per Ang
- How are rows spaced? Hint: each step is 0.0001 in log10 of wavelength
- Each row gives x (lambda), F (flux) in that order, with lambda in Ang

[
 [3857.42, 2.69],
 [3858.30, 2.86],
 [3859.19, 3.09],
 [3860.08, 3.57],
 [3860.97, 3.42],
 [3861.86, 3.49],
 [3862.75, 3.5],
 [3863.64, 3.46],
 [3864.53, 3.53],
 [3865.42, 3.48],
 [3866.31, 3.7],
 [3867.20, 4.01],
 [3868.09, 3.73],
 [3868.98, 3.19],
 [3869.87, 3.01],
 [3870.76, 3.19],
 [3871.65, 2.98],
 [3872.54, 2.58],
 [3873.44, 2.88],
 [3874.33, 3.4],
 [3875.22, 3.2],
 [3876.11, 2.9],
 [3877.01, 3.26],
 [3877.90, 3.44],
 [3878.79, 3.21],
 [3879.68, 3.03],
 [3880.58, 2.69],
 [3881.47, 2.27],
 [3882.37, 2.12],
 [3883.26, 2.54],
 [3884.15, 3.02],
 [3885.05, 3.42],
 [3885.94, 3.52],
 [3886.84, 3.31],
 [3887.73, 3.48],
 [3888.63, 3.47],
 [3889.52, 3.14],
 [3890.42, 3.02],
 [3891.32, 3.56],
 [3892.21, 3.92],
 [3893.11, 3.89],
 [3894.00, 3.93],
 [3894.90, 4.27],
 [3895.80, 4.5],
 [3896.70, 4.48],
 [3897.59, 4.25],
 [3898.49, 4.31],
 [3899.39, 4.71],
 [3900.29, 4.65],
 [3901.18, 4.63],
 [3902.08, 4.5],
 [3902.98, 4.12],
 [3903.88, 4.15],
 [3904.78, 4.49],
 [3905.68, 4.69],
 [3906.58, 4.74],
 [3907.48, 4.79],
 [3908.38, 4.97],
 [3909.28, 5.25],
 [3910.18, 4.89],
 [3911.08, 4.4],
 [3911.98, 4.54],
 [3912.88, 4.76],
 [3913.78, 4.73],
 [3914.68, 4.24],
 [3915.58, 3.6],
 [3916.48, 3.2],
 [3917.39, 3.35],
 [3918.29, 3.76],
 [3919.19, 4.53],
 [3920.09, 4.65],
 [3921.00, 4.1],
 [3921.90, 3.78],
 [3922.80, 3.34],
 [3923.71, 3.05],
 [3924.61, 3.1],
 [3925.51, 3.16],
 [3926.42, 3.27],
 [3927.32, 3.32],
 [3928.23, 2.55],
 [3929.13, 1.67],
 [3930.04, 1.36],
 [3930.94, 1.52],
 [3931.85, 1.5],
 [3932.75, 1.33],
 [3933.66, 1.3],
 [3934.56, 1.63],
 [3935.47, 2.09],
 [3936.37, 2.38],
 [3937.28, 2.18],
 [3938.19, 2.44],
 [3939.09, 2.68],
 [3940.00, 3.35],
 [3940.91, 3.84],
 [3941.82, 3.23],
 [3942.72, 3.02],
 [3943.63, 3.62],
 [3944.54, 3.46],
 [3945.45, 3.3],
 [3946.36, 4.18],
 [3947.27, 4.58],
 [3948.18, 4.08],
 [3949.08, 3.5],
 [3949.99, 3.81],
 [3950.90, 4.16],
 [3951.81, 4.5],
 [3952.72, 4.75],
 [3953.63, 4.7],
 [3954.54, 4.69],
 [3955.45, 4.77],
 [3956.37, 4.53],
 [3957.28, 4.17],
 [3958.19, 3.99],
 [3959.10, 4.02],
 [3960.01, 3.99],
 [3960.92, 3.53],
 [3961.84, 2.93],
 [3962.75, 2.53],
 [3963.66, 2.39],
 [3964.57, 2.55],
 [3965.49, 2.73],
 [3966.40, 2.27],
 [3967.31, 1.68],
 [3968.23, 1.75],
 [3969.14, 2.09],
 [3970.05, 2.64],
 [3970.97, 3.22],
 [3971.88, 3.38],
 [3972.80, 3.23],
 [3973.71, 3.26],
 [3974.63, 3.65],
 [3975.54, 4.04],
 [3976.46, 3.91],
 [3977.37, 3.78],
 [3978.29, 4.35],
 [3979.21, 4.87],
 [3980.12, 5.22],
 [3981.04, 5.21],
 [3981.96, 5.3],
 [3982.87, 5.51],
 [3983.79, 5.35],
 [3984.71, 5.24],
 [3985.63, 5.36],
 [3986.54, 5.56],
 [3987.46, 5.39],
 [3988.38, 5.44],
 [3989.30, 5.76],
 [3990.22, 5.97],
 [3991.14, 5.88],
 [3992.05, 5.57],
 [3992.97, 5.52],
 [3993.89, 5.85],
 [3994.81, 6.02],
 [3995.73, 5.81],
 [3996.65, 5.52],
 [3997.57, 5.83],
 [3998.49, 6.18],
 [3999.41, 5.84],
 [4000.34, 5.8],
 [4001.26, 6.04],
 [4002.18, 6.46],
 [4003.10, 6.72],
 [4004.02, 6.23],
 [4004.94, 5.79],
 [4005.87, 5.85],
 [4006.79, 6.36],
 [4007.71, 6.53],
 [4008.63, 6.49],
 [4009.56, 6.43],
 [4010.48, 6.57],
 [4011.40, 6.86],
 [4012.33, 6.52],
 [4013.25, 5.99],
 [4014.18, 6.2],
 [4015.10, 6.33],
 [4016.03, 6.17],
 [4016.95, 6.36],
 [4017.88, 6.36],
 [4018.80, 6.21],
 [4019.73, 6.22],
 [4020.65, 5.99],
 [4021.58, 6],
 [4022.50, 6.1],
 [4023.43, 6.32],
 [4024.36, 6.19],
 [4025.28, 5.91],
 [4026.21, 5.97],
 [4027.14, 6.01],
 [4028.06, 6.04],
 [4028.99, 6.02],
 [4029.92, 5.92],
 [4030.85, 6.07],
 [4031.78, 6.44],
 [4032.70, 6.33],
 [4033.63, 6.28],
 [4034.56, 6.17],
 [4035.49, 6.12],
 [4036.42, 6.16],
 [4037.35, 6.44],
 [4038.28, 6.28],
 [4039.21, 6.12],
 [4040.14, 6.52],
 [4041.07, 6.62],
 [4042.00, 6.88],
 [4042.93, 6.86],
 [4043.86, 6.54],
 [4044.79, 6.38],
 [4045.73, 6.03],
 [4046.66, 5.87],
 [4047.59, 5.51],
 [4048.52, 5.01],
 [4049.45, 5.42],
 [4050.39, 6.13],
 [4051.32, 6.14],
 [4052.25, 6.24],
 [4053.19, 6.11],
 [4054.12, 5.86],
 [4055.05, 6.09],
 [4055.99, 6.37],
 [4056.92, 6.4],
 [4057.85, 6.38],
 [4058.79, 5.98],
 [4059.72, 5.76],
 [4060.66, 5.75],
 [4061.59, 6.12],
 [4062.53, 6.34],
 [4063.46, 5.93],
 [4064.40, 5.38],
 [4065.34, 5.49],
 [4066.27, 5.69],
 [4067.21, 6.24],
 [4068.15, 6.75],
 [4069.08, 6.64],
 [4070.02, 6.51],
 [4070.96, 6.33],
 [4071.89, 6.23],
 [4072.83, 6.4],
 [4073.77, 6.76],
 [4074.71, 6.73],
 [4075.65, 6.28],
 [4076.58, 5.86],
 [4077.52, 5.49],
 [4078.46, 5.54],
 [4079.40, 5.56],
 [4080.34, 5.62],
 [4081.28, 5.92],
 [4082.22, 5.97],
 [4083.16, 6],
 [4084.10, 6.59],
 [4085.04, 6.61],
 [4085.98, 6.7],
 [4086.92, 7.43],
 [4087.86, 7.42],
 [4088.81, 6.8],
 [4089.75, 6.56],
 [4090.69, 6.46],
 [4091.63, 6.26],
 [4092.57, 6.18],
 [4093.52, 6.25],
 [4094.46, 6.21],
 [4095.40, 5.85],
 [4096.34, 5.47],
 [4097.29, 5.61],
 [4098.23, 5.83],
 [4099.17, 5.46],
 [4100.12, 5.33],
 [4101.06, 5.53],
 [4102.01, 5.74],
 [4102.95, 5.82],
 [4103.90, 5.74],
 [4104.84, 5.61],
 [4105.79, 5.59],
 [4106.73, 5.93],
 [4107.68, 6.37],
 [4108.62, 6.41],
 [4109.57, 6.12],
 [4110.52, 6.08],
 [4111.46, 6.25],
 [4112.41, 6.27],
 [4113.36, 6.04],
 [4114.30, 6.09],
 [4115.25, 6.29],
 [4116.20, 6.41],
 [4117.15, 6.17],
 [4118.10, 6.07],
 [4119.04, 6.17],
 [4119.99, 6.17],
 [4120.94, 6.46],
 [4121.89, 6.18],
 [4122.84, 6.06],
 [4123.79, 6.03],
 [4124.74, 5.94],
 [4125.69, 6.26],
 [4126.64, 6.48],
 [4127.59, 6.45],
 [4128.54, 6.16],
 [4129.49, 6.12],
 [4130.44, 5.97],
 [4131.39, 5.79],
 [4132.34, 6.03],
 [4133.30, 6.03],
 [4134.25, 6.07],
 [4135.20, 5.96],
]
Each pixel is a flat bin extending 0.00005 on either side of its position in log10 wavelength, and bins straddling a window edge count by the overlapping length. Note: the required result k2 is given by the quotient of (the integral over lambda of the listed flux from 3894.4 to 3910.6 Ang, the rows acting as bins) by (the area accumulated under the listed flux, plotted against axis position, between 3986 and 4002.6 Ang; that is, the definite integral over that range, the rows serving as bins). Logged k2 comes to 0.8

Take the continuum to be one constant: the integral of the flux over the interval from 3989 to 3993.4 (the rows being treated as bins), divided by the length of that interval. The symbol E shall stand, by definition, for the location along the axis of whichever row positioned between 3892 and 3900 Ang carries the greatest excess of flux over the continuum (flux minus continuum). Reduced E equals 3899.39 Ang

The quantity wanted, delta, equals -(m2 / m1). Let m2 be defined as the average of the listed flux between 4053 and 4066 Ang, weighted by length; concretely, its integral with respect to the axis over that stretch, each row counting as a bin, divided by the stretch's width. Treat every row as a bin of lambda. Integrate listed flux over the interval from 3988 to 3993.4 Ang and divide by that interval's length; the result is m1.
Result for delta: -1.1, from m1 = 5.7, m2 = 6.0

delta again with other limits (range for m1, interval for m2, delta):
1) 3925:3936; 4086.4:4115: -2.9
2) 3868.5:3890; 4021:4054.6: -2.0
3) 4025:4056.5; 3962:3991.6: -0.7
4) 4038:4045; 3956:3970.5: -0.5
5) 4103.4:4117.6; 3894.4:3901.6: -0.7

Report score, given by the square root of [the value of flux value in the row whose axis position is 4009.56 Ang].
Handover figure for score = 2.54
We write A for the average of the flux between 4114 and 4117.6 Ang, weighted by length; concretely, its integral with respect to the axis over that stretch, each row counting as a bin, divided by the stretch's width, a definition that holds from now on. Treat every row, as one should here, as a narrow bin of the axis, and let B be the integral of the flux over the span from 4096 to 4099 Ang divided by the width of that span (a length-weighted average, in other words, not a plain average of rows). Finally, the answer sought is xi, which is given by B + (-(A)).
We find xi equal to -1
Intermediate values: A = 6.24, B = 5.63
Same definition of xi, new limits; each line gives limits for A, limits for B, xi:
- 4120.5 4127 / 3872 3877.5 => -3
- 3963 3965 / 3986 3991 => 3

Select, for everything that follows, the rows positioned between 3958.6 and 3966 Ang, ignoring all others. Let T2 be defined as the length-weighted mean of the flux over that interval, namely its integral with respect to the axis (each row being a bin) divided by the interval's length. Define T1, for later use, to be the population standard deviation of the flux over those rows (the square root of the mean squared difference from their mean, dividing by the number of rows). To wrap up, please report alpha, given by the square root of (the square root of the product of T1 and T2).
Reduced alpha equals 1.18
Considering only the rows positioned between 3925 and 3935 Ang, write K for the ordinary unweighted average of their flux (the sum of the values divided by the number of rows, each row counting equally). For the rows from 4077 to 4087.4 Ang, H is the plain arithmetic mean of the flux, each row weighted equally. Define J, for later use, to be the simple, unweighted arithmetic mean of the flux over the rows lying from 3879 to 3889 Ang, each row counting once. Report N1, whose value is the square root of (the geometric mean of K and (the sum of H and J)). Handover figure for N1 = 2.08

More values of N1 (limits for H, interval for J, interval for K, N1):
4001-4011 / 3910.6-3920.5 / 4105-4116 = 2.83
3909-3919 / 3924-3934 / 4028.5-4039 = 2.51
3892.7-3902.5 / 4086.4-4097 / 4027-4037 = 2.86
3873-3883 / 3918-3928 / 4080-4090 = 2.56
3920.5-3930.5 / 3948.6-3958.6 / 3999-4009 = 2.59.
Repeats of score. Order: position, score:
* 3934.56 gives 1.28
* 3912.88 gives 2.18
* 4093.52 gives 2.50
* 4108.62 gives 2.53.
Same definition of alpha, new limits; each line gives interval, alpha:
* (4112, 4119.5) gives 0.93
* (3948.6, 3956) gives 1.19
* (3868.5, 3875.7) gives 0.92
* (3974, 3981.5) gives 1.27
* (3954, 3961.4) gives 1.13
